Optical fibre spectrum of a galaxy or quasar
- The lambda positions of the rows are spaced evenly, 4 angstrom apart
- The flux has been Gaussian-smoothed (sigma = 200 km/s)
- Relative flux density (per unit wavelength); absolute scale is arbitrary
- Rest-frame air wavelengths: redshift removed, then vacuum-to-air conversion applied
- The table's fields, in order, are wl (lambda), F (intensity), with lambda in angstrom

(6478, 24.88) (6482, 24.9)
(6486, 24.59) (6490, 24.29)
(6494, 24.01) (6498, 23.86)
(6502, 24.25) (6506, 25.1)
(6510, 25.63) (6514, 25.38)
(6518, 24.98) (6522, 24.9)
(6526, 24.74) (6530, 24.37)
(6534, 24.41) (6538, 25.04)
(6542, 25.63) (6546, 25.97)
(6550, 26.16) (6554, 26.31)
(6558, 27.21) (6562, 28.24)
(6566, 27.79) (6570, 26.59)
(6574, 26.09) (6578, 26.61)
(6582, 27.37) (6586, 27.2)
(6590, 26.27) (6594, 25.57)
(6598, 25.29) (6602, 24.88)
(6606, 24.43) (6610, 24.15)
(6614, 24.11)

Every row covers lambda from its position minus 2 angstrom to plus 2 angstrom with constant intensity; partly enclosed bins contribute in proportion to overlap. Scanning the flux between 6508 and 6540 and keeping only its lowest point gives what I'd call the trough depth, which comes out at 24.37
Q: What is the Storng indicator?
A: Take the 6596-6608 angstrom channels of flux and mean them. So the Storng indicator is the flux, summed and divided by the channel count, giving 24.9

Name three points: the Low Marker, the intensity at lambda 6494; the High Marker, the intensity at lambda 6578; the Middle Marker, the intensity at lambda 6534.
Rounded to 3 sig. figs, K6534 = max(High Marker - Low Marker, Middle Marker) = 24.4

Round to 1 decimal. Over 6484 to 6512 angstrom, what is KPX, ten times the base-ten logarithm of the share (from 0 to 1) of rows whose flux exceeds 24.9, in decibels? -5.4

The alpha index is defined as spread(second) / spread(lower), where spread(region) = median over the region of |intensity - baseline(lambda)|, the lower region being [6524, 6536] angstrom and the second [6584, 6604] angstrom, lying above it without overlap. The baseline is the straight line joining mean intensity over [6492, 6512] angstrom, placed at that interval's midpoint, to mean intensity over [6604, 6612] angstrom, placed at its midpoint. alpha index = 10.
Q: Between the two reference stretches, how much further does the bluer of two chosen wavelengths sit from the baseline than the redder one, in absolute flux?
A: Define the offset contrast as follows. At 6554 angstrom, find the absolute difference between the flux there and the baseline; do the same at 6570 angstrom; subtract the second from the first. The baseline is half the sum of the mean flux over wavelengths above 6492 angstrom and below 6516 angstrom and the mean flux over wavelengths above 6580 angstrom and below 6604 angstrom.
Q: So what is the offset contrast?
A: -0.28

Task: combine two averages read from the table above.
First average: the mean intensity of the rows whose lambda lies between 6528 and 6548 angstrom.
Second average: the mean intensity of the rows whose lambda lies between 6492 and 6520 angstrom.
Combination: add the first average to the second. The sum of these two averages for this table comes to 50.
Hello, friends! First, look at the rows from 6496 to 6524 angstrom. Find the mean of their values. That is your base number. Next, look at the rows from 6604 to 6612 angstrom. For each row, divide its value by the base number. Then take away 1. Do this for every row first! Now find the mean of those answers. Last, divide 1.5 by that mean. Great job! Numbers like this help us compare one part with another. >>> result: -64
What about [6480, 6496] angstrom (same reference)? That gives -88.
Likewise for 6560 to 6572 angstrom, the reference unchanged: 14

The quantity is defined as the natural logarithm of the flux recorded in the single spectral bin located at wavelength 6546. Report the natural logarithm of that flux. 3.26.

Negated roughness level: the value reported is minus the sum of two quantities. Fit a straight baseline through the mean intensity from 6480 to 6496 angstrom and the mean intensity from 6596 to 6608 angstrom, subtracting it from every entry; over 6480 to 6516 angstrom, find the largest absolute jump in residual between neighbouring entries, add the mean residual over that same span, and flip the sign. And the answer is -1.0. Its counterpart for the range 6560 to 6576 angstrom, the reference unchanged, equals -3.7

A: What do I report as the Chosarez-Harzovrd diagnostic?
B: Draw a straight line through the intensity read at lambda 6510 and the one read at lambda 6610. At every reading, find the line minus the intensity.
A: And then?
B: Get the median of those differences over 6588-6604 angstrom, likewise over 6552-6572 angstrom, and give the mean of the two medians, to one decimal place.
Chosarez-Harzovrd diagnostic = -1.7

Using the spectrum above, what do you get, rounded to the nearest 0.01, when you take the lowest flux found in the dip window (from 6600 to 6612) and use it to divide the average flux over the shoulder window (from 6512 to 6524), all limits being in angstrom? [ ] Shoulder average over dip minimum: 1.04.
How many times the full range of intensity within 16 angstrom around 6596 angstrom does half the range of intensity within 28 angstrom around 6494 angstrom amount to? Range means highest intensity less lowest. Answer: 0.45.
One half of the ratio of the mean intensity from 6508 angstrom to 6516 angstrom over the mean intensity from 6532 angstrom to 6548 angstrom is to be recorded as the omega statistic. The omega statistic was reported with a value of 0.505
